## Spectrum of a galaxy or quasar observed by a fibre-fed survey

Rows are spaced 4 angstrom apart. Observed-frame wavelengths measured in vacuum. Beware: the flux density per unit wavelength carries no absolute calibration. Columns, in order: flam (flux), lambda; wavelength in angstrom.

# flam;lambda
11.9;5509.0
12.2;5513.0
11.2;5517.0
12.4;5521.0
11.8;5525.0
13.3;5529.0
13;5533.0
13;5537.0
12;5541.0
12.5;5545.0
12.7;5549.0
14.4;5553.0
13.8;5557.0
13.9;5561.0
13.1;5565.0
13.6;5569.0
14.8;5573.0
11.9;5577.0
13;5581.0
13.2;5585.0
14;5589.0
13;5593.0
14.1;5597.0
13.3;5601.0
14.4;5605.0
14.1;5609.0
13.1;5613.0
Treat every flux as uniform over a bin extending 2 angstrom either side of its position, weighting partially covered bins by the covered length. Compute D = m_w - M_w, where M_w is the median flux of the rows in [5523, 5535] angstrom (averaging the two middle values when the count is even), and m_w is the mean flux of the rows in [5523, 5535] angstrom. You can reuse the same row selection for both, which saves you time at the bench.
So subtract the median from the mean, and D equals -0.30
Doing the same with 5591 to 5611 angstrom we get -0.32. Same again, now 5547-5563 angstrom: -0.15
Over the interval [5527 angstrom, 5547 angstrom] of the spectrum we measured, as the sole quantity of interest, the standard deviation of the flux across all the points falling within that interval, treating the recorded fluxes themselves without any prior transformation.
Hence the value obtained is 0.5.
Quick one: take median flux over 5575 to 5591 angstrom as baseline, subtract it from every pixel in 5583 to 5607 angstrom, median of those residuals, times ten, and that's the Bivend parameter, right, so 5.5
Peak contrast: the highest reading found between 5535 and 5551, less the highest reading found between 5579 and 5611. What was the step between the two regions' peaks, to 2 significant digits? -1.4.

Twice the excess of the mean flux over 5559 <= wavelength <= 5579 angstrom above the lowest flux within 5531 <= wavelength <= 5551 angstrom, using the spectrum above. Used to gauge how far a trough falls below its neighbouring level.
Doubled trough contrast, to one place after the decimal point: 2.9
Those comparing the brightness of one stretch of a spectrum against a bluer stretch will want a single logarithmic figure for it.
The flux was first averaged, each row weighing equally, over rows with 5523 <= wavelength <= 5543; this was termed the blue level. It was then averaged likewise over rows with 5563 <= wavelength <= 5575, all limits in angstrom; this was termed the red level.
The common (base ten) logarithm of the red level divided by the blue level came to 0.040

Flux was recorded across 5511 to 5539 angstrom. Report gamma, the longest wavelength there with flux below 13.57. 5537.0 angstrom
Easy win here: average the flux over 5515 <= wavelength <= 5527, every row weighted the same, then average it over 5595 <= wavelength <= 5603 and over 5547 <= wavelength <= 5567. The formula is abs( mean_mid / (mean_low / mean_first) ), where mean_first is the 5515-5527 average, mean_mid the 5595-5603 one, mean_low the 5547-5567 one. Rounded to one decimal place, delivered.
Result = 11.9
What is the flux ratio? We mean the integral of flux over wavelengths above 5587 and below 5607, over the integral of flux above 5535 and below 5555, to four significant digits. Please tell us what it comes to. 1.065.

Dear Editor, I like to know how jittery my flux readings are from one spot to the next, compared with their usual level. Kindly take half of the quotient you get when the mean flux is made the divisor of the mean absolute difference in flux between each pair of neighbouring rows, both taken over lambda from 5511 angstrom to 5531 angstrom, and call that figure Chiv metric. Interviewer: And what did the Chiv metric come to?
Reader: 0.044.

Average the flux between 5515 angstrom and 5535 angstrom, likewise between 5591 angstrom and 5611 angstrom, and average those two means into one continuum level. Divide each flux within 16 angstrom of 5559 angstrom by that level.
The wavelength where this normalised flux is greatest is 5573.0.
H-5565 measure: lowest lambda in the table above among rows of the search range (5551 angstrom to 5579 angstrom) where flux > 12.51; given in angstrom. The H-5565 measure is 5553.0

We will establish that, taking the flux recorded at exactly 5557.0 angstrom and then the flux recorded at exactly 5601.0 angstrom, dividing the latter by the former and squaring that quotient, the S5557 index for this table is 0.93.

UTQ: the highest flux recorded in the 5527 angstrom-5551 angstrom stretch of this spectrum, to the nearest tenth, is 13.3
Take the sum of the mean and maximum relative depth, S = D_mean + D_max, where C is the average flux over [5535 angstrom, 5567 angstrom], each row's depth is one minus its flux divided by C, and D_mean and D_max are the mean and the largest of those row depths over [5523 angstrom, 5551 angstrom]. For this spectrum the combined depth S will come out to 0.15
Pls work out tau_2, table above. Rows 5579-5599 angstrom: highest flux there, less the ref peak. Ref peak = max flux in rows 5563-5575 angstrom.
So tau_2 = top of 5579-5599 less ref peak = -0.7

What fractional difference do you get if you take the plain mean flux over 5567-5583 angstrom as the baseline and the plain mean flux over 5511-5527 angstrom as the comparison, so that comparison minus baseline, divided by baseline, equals -0.11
